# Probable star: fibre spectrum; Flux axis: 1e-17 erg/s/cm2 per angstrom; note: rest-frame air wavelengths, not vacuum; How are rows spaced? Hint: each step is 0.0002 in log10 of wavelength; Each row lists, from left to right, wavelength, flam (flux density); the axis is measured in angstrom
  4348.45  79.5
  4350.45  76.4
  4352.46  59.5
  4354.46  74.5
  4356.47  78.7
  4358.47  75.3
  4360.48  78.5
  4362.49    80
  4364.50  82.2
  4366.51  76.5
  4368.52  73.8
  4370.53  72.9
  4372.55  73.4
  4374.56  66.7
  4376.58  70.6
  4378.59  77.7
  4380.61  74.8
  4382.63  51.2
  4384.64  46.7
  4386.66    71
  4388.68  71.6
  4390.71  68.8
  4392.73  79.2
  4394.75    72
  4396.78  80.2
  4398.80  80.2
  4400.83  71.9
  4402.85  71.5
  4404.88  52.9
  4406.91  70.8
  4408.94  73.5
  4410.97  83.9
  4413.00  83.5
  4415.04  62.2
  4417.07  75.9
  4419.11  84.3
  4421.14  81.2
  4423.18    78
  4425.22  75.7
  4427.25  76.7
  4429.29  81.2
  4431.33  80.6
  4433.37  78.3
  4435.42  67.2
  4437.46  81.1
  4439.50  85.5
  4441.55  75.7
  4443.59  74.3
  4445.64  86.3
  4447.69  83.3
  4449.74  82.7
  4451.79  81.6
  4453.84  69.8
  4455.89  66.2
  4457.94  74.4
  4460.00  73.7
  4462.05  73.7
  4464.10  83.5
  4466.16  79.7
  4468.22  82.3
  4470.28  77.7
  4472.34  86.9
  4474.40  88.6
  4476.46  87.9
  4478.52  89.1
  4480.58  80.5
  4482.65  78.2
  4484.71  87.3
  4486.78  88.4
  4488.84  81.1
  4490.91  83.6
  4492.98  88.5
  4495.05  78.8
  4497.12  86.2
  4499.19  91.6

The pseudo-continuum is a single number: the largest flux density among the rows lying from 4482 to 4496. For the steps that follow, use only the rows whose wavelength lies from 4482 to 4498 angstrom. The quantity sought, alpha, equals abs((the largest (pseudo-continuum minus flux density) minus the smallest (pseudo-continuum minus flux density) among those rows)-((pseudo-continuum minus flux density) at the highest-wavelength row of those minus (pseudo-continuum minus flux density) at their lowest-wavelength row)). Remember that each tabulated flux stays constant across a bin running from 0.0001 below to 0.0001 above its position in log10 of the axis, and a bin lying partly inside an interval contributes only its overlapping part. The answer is 18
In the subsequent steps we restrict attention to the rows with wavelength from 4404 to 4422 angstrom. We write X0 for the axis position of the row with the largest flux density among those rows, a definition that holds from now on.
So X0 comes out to 4419.11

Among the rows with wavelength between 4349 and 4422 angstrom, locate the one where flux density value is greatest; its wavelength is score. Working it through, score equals 4419.11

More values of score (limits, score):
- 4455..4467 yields 4464.10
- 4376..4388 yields 4378.59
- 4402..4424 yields 4419.11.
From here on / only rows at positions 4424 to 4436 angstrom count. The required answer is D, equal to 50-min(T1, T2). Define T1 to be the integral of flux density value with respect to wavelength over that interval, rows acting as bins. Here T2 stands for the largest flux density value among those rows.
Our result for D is -31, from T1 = 924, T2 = 81.2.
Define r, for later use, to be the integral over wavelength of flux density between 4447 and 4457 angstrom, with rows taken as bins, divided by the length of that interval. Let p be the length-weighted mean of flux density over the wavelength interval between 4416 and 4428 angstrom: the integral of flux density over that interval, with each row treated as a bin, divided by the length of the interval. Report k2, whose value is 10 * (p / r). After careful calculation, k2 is 10.3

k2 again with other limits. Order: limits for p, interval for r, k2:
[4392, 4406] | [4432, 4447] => 9.2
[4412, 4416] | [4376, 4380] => 9.8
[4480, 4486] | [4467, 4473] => 10.1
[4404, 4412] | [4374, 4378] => 10.1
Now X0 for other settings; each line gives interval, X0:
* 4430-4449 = 4445.64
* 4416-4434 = 4419.11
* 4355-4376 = 4364.50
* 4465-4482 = 4478.52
